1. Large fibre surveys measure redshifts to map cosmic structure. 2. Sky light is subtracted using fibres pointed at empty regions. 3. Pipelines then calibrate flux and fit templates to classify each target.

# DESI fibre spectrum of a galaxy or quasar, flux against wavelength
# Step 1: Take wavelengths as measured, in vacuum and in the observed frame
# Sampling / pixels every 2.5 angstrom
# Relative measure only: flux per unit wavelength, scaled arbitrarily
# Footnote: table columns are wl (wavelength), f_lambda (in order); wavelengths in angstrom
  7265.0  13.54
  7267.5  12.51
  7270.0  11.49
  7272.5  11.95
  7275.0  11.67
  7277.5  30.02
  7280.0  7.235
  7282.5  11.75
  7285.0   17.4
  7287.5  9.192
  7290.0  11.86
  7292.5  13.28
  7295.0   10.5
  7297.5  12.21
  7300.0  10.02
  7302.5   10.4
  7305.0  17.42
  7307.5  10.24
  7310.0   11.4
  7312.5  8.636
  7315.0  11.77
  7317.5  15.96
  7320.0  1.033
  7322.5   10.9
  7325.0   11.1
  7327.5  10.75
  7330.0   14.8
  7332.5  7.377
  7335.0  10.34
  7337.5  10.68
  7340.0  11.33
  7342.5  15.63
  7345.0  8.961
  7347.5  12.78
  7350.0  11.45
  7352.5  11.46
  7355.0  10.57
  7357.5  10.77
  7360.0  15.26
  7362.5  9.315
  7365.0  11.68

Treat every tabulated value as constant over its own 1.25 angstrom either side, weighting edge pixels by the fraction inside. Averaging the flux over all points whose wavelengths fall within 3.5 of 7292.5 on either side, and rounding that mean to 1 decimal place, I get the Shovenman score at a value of 11.9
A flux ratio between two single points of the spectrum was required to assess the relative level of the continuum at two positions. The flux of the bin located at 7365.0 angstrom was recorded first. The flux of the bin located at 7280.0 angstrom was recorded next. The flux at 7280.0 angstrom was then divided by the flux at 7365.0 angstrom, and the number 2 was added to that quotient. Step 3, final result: 2.6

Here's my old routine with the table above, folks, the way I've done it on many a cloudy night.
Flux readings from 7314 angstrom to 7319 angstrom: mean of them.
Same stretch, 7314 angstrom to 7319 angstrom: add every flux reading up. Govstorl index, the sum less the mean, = 14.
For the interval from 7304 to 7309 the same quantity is 14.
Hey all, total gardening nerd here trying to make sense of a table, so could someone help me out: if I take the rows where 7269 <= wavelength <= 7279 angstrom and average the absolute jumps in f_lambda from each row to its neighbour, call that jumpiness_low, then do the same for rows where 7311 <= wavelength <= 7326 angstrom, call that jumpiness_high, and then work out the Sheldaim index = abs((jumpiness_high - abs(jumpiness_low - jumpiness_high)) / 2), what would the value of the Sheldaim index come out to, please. 3.18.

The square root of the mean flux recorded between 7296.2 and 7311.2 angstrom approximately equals 3.46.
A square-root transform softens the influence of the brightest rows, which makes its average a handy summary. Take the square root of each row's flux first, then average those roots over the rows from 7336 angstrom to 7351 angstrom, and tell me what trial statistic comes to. 3.42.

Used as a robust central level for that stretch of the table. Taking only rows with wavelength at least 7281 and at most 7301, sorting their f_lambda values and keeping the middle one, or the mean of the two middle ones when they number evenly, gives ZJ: 11.8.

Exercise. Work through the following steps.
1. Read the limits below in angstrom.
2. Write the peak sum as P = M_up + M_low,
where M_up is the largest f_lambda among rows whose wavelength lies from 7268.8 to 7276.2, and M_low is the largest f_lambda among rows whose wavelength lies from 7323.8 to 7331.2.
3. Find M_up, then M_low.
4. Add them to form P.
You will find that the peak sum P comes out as 27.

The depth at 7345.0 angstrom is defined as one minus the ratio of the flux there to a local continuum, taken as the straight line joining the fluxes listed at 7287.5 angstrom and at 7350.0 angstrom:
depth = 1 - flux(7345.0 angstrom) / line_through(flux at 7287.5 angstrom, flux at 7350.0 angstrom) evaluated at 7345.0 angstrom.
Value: 0.20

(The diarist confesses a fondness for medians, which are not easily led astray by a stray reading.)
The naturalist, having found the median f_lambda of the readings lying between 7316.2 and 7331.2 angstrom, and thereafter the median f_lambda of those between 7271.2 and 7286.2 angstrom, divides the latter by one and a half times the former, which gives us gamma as 0.718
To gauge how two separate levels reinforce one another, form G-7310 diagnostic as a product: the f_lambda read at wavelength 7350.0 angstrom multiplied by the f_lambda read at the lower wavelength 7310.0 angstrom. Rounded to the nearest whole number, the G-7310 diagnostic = 131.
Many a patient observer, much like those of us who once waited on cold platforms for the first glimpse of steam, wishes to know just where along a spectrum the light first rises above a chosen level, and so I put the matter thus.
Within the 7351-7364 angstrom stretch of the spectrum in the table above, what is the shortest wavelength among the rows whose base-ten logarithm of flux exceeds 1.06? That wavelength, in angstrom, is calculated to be 7360.0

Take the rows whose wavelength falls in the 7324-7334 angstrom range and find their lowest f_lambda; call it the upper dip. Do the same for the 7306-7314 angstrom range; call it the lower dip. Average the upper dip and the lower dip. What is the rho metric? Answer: 8.0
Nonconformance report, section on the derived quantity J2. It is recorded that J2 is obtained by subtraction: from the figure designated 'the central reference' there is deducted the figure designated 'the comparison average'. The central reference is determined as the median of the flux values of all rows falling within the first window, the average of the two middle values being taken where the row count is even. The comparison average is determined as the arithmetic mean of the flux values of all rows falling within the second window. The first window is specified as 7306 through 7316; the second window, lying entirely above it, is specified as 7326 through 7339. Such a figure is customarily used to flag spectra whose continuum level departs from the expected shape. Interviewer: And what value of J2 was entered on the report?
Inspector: 0.0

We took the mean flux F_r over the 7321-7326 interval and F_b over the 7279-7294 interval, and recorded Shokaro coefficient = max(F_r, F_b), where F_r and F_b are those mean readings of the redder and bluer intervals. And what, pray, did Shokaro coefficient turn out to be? 11.8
